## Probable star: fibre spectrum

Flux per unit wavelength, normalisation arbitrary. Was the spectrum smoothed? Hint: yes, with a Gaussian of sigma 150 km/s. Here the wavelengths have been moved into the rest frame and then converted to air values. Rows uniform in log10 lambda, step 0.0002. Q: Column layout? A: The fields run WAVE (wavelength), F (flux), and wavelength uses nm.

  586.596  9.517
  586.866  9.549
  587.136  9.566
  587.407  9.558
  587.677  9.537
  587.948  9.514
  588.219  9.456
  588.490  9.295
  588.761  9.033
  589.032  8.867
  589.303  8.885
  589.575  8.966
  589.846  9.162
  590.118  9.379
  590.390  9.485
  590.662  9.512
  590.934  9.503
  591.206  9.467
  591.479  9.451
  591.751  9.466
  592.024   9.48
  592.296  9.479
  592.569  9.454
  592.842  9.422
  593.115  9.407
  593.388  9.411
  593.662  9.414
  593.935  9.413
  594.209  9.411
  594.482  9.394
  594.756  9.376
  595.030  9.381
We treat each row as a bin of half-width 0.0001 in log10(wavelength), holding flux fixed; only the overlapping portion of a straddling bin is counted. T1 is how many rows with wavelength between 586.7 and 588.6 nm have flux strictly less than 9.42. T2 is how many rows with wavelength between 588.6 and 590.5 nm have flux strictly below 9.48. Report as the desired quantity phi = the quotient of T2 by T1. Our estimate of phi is 6.0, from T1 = 1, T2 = 6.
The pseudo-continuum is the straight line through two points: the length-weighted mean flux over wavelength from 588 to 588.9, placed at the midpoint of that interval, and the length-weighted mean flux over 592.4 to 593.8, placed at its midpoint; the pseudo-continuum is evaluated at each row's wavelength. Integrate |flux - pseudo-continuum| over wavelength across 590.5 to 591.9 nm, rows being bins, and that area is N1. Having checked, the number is 0.16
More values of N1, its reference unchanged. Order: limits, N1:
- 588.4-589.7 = 0.40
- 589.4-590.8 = 0.25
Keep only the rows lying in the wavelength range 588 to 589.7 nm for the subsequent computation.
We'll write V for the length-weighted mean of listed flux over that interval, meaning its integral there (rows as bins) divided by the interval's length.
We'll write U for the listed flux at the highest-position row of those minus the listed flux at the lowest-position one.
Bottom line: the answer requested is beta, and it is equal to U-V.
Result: -9.59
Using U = -0.490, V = 9.10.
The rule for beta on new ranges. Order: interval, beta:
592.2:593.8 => -9.49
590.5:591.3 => -9.54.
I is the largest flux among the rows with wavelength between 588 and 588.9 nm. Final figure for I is 9.456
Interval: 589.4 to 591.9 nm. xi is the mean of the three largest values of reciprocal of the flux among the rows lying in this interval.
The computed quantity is 0.109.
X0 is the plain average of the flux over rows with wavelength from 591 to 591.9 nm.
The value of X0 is 9.46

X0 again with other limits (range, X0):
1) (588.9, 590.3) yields 9.05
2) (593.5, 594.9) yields 9.40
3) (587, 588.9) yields 9.42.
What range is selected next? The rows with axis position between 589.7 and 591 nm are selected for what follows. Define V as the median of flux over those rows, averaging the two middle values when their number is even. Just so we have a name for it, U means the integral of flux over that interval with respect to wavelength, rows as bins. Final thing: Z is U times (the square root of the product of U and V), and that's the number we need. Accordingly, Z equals 132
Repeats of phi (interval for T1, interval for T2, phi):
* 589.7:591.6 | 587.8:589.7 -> 3.0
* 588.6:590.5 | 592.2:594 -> 1.2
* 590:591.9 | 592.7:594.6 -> 7.0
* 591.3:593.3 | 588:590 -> 7.0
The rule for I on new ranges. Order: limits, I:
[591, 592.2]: 9.48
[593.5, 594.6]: 9.414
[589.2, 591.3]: 9.512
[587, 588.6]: 9.566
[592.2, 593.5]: 9.479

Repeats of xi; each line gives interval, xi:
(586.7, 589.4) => 0.112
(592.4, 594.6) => 0.106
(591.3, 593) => 0.106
